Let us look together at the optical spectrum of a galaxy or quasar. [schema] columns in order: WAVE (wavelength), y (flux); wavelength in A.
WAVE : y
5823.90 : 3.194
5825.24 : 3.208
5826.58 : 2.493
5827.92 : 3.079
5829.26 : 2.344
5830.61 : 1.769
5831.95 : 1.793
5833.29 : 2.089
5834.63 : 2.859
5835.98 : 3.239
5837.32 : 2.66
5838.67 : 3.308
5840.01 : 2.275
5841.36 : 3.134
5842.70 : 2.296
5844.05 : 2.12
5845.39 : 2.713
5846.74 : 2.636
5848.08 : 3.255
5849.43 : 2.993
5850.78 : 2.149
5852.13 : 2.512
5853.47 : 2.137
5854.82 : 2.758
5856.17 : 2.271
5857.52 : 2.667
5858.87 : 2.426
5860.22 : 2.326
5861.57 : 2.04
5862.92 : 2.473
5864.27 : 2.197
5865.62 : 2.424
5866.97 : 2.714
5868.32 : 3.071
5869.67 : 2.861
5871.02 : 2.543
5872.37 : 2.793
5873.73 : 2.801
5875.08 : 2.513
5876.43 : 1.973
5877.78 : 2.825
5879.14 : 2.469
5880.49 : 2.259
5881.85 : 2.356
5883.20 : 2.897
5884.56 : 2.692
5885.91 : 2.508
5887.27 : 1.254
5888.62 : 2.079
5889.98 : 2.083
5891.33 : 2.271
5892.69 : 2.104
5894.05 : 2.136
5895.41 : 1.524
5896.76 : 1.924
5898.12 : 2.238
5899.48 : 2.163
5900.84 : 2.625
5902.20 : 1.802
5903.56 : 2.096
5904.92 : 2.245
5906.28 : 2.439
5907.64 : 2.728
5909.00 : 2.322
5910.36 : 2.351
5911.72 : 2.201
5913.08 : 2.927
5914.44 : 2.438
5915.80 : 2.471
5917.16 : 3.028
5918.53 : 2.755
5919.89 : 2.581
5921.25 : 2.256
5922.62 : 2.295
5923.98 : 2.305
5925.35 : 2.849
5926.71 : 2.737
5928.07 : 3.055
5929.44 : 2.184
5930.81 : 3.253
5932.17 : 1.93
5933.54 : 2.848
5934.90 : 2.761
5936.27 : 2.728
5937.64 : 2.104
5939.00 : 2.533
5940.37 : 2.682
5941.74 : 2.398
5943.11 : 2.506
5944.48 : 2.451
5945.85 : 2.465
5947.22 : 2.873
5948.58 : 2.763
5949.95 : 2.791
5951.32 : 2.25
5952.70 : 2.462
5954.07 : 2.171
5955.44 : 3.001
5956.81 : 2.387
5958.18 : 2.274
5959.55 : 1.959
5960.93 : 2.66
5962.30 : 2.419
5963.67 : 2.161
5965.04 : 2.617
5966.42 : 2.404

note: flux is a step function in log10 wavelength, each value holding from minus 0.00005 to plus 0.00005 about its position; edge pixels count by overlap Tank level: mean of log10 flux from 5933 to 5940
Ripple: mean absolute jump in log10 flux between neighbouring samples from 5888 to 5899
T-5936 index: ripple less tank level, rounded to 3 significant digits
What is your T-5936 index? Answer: -0.356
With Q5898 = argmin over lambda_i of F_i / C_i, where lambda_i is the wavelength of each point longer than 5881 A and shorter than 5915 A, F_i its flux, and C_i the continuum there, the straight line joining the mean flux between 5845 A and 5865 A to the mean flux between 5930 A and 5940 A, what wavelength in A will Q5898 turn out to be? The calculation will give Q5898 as 5887.27 A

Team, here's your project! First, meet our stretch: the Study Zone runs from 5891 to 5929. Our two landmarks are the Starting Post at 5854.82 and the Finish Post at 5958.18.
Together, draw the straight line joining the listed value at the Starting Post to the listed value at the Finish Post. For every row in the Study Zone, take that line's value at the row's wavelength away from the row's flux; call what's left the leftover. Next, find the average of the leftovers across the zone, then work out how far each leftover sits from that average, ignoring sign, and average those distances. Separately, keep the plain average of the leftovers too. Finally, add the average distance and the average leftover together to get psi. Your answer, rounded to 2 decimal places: 0.20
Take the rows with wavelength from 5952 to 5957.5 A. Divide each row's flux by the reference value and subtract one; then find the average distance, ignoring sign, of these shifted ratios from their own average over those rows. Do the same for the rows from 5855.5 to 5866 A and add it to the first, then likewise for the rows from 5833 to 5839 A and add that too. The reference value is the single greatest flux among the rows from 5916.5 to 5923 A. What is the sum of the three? 0.250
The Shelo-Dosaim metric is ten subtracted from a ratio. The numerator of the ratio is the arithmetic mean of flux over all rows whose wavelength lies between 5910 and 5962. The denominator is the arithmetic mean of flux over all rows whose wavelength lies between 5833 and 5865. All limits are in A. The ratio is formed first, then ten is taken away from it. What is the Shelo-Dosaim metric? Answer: -9.01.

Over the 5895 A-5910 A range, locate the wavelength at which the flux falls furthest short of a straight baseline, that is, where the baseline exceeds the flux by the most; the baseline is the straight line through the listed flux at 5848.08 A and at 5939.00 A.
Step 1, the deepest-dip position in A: 5895.41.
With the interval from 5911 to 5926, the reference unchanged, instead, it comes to 5911.72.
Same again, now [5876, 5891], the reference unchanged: 5887.27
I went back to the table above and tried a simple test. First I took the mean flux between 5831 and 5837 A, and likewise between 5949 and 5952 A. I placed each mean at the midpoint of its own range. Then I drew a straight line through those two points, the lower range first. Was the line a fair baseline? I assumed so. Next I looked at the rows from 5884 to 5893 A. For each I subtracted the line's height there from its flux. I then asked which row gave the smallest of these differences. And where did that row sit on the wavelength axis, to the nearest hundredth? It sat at 5887.27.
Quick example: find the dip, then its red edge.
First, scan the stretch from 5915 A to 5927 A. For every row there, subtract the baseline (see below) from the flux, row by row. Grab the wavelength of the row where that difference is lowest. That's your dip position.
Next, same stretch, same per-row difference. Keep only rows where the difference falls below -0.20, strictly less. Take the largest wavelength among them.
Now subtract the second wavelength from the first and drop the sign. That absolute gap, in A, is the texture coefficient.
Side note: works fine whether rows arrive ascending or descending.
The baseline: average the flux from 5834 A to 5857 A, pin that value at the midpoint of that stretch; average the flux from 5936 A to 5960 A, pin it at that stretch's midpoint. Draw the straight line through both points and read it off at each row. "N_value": 2.7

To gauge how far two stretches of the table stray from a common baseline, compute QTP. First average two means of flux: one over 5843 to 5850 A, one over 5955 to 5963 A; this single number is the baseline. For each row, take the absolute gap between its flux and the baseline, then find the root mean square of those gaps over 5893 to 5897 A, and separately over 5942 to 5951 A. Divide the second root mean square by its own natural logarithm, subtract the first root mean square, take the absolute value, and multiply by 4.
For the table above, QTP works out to 3.5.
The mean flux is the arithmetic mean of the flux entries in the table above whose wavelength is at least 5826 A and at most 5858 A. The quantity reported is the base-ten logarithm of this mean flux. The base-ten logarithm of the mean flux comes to 0.41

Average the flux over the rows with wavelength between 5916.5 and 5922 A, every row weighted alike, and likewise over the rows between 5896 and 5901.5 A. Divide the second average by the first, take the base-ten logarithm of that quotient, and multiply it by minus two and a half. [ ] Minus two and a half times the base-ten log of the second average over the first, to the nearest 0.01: 0.19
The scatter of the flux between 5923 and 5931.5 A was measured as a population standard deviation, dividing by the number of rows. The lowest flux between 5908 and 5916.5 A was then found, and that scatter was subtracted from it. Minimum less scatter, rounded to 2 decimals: 1.82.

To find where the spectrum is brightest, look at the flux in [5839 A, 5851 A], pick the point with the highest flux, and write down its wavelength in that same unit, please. 5848.08 A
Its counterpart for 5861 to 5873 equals 5868.32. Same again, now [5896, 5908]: 5907.64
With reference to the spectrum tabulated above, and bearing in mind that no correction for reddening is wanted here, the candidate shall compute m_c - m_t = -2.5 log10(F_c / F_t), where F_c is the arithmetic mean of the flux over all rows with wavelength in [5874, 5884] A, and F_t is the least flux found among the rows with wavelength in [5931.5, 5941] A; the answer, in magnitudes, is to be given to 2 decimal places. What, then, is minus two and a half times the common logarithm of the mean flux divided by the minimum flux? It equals -0.27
